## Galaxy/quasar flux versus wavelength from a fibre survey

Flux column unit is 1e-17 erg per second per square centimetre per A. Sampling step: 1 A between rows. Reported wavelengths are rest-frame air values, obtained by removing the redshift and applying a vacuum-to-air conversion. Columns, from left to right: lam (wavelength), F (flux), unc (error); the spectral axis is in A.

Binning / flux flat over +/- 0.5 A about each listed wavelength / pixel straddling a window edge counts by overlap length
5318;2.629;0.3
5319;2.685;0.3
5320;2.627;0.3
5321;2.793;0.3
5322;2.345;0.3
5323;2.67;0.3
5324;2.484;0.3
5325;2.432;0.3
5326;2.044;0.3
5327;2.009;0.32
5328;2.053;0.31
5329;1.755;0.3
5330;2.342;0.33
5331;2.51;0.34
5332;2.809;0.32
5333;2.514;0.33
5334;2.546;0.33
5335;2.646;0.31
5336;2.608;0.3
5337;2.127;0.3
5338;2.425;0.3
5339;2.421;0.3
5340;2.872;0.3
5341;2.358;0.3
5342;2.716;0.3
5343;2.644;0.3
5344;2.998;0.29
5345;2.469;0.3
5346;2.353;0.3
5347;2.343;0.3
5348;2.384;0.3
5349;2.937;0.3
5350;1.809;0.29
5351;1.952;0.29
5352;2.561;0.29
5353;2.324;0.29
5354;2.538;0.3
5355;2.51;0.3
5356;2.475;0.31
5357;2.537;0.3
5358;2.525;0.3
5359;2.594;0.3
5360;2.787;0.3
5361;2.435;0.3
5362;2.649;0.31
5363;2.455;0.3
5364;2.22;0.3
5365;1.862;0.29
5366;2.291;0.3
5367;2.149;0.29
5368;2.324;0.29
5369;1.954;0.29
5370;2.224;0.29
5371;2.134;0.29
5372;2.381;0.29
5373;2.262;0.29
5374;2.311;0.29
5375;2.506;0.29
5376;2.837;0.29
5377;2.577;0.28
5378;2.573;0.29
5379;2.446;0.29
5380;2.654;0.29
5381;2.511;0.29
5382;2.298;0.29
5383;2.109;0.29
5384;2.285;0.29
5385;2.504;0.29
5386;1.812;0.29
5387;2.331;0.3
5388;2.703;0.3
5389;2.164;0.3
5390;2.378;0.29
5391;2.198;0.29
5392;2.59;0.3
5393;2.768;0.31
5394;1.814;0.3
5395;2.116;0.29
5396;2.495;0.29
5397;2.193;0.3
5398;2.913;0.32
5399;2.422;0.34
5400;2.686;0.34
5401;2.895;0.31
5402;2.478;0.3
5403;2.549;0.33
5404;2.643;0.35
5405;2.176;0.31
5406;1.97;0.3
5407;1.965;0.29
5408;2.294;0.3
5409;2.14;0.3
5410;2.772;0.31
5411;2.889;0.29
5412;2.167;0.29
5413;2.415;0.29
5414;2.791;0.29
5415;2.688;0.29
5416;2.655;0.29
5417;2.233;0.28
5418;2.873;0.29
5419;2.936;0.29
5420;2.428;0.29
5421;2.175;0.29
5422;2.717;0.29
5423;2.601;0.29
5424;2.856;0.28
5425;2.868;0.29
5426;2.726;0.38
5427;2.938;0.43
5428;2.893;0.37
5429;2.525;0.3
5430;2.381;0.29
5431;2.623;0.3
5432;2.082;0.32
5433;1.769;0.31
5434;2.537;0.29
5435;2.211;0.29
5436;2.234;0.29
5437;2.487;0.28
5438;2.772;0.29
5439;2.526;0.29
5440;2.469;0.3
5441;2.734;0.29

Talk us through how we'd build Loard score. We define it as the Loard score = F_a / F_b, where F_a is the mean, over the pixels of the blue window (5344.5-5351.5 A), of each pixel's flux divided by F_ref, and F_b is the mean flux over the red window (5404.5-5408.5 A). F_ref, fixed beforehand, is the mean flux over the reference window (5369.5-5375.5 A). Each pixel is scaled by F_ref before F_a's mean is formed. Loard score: 0.480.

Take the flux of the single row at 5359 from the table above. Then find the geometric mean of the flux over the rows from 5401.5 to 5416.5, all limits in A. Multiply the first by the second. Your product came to 6.3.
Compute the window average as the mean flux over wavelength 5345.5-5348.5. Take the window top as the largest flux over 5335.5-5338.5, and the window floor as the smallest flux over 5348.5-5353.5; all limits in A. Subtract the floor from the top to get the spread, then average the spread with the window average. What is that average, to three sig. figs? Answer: 1.58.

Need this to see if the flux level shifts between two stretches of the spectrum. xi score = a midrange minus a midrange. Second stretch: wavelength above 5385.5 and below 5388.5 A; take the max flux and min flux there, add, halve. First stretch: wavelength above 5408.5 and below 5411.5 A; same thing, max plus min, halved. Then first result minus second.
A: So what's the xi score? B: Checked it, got 0.3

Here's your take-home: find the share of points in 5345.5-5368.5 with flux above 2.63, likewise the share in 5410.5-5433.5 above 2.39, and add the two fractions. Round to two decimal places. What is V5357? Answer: 0.87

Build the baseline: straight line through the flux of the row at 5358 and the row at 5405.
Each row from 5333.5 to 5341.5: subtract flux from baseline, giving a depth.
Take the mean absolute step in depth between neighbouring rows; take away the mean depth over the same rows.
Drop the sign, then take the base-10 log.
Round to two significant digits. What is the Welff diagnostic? -1.0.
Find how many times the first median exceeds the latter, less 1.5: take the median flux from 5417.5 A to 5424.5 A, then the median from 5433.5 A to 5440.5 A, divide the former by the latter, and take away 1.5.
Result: -0.41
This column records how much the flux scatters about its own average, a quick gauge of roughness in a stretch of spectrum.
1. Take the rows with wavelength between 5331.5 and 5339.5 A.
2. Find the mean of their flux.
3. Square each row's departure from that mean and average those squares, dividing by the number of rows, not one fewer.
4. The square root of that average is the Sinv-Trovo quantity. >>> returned 0.19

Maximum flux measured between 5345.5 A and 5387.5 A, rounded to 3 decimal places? 2.937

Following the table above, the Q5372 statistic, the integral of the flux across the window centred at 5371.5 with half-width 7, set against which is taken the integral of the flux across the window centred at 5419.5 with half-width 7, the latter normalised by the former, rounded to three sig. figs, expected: 1.14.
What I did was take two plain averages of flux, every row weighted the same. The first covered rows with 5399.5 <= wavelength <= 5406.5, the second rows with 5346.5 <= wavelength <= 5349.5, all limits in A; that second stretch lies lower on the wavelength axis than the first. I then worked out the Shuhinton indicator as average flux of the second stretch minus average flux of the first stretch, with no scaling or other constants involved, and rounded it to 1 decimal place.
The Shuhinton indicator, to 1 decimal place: 0.1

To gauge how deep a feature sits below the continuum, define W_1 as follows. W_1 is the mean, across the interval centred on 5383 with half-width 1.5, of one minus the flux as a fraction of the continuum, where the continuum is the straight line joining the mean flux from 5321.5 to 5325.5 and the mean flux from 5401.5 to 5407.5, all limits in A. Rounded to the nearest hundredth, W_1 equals 0.05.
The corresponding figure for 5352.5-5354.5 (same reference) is -0.01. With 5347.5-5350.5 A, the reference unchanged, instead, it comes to 0.02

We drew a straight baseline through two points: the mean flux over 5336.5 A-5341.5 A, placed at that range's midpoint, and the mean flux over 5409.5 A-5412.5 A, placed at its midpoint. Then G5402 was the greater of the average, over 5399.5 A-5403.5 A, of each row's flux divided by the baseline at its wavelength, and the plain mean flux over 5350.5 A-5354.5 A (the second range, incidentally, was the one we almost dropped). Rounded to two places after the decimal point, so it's 2.34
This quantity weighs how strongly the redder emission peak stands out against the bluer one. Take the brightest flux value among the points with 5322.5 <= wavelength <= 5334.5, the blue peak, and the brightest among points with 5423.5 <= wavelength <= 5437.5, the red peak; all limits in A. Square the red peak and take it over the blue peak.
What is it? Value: 3.07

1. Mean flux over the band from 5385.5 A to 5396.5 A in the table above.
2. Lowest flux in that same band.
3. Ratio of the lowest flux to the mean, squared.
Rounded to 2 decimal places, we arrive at 0.62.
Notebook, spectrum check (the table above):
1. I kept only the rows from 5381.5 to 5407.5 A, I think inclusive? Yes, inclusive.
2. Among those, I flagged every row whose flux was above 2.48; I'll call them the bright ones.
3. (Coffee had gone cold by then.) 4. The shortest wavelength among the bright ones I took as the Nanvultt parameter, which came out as 5385 A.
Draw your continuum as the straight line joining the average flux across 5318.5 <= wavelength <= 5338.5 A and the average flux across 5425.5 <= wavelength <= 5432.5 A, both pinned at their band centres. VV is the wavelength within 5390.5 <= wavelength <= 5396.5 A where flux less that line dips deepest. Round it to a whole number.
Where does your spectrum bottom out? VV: 5394 A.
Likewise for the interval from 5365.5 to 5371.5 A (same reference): 5369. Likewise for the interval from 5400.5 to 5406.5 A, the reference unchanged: 5406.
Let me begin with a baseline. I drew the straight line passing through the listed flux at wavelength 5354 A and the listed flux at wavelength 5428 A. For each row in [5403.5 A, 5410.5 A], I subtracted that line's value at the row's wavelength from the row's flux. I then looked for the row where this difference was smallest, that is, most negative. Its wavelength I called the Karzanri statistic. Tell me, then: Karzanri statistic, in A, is 5407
